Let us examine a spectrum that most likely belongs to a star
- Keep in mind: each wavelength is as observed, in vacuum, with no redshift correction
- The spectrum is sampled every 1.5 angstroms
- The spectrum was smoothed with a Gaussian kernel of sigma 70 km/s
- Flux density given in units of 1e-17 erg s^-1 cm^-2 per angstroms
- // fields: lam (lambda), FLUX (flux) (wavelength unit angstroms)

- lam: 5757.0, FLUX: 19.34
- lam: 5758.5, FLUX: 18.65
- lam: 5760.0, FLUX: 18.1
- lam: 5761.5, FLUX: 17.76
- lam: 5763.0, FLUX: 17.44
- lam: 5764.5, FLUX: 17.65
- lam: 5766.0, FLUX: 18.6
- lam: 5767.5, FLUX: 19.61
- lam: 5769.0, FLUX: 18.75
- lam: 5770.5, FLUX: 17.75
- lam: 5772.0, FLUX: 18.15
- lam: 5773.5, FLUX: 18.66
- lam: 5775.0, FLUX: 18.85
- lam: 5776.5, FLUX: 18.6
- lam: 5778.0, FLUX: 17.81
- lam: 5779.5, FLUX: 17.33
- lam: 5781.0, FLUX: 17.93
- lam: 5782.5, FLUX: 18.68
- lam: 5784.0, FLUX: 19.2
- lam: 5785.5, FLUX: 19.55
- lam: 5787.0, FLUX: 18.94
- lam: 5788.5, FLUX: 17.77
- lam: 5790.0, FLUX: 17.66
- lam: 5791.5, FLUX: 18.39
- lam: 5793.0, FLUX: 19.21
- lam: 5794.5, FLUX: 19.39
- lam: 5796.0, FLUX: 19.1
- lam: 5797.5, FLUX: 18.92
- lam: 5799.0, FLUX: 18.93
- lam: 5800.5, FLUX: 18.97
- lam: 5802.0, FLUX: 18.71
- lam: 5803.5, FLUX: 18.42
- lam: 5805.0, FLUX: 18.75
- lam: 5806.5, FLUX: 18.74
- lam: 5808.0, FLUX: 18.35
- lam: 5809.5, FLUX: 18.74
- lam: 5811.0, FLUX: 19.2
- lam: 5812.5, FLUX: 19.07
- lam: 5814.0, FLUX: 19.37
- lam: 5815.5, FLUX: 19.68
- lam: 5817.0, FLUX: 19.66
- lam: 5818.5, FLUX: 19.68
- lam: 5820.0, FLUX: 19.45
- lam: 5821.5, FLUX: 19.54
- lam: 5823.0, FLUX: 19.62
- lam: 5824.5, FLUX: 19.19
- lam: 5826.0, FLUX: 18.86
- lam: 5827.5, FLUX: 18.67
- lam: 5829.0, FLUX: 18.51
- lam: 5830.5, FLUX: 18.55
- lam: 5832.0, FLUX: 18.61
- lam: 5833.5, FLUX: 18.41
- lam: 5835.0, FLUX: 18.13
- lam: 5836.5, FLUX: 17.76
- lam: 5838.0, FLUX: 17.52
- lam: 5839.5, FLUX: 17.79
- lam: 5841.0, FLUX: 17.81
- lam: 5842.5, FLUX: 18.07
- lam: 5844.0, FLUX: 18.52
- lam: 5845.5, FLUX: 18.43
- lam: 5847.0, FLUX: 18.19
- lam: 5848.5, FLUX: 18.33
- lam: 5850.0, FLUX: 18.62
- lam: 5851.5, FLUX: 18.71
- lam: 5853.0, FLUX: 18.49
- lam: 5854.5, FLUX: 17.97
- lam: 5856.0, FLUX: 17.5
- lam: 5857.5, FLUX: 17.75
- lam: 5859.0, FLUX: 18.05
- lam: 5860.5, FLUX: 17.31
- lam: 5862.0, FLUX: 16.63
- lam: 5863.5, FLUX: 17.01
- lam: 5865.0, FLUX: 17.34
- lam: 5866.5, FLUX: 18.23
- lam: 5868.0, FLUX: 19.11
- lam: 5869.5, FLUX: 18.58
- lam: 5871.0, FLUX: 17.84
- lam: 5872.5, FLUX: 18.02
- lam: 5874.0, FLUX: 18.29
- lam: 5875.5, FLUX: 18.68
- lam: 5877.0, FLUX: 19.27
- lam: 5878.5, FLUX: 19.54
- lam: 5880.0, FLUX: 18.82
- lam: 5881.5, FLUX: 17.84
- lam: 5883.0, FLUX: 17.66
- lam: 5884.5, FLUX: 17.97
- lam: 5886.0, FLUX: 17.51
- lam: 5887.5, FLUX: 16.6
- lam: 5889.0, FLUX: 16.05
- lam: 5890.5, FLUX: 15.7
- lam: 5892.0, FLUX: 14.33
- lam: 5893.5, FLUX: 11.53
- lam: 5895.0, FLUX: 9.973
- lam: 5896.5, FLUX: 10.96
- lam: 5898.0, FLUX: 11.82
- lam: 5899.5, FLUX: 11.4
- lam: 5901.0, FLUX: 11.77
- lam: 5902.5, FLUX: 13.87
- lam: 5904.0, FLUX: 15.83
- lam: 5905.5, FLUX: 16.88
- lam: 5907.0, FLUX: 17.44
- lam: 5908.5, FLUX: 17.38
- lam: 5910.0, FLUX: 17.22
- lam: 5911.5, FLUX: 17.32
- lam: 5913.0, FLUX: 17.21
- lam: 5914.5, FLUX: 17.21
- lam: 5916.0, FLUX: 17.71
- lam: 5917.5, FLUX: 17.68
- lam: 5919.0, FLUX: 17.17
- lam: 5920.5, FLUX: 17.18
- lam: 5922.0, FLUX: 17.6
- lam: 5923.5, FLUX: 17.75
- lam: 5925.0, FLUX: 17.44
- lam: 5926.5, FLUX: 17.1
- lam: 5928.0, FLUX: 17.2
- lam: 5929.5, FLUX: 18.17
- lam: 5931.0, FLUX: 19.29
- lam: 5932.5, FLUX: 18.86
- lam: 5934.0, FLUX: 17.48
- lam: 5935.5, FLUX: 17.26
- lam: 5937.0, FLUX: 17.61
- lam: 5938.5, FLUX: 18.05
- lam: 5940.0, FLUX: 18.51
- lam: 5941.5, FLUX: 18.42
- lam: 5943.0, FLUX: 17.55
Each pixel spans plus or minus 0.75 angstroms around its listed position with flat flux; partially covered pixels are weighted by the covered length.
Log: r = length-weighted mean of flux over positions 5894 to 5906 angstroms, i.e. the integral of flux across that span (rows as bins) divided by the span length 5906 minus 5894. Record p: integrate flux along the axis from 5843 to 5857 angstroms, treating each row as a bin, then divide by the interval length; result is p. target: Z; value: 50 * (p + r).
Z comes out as 1550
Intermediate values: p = 18.3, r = 12.7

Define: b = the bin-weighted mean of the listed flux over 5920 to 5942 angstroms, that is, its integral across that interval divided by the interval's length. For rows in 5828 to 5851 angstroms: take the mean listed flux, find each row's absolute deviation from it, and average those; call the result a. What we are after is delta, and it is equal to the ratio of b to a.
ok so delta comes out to 60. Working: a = 0.30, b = 17.9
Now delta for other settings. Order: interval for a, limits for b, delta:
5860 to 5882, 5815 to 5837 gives 27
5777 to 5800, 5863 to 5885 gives 30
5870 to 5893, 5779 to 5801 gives 18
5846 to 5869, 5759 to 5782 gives 33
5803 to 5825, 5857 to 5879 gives 47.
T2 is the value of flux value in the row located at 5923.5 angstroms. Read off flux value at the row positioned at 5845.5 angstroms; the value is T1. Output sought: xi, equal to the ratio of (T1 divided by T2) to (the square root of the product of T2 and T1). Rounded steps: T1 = 18.43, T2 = 17.75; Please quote 0.0574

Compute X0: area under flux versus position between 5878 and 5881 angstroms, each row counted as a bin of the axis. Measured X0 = 57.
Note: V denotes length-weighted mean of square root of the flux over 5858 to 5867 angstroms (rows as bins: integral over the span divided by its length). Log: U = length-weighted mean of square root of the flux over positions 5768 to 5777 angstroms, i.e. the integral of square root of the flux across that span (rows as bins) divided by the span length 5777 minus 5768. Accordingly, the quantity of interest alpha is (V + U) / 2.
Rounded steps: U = 4.30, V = 4.17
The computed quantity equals 4.24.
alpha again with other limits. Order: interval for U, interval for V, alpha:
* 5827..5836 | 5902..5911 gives 4.18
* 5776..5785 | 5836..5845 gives 4.25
